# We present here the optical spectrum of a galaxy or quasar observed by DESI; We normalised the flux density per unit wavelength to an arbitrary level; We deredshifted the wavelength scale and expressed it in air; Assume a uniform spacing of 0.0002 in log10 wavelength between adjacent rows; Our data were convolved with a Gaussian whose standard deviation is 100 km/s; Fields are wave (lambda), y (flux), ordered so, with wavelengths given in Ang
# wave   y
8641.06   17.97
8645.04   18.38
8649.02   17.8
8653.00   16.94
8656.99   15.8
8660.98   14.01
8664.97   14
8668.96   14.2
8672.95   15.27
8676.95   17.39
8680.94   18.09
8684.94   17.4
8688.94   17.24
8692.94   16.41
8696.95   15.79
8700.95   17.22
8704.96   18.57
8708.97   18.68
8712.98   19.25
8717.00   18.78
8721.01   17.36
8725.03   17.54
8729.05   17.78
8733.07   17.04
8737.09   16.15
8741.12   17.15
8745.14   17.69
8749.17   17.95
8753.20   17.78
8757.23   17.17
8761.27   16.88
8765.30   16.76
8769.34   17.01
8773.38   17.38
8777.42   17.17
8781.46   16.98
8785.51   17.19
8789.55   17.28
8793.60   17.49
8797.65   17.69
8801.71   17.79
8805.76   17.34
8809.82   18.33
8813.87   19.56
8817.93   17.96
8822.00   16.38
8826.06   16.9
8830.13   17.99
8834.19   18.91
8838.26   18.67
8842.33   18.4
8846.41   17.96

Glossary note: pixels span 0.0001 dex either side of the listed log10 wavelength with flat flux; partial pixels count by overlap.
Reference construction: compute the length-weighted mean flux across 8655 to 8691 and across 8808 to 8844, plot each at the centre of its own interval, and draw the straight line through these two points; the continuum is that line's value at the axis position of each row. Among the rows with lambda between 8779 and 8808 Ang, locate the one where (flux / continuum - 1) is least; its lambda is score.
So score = 8781.46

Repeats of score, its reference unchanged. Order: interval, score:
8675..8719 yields 8696.95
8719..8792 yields 8737.09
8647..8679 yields 8664.97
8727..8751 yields 8737.09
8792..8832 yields 8822.00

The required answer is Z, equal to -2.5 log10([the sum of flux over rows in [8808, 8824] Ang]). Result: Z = -4.65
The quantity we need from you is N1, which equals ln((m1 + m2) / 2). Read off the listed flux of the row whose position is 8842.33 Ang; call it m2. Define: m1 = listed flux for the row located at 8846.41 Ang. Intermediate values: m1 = 17.96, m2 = 18.4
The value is 2.90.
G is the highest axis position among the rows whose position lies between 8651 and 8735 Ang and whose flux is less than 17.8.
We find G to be 8733.07 Ang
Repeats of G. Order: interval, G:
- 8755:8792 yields 8789.55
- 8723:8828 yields 8826.06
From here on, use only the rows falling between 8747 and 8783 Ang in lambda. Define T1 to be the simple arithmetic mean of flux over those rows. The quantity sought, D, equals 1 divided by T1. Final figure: 0.0580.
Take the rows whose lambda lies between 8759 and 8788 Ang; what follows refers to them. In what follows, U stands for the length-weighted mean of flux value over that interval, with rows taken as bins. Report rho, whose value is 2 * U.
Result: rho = 34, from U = 17.1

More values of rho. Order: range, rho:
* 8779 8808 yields 35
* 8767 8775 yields 34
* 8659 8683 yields 31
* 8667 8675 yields 29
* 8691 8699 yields 32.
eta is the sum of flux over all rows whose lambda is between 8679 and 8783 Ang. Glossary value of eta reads 453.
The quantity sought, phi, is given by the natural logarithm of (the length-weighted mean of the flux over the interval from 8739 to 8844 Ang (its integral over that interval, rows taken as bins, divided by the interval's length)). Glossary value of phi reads 2.87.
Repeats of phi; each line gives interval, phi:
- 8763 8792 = 2.84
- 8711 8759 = 2.87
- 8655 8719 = 2.82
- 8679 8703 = 2.83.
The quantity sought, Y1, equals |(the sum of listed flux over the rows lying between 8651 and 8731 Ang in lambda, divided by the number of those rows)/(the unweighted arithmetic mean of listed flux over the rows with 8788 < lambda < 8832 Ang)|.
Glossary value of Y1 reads 0.95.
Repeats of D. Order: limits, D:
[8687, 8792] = 0.0575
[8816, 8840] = 0.0562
